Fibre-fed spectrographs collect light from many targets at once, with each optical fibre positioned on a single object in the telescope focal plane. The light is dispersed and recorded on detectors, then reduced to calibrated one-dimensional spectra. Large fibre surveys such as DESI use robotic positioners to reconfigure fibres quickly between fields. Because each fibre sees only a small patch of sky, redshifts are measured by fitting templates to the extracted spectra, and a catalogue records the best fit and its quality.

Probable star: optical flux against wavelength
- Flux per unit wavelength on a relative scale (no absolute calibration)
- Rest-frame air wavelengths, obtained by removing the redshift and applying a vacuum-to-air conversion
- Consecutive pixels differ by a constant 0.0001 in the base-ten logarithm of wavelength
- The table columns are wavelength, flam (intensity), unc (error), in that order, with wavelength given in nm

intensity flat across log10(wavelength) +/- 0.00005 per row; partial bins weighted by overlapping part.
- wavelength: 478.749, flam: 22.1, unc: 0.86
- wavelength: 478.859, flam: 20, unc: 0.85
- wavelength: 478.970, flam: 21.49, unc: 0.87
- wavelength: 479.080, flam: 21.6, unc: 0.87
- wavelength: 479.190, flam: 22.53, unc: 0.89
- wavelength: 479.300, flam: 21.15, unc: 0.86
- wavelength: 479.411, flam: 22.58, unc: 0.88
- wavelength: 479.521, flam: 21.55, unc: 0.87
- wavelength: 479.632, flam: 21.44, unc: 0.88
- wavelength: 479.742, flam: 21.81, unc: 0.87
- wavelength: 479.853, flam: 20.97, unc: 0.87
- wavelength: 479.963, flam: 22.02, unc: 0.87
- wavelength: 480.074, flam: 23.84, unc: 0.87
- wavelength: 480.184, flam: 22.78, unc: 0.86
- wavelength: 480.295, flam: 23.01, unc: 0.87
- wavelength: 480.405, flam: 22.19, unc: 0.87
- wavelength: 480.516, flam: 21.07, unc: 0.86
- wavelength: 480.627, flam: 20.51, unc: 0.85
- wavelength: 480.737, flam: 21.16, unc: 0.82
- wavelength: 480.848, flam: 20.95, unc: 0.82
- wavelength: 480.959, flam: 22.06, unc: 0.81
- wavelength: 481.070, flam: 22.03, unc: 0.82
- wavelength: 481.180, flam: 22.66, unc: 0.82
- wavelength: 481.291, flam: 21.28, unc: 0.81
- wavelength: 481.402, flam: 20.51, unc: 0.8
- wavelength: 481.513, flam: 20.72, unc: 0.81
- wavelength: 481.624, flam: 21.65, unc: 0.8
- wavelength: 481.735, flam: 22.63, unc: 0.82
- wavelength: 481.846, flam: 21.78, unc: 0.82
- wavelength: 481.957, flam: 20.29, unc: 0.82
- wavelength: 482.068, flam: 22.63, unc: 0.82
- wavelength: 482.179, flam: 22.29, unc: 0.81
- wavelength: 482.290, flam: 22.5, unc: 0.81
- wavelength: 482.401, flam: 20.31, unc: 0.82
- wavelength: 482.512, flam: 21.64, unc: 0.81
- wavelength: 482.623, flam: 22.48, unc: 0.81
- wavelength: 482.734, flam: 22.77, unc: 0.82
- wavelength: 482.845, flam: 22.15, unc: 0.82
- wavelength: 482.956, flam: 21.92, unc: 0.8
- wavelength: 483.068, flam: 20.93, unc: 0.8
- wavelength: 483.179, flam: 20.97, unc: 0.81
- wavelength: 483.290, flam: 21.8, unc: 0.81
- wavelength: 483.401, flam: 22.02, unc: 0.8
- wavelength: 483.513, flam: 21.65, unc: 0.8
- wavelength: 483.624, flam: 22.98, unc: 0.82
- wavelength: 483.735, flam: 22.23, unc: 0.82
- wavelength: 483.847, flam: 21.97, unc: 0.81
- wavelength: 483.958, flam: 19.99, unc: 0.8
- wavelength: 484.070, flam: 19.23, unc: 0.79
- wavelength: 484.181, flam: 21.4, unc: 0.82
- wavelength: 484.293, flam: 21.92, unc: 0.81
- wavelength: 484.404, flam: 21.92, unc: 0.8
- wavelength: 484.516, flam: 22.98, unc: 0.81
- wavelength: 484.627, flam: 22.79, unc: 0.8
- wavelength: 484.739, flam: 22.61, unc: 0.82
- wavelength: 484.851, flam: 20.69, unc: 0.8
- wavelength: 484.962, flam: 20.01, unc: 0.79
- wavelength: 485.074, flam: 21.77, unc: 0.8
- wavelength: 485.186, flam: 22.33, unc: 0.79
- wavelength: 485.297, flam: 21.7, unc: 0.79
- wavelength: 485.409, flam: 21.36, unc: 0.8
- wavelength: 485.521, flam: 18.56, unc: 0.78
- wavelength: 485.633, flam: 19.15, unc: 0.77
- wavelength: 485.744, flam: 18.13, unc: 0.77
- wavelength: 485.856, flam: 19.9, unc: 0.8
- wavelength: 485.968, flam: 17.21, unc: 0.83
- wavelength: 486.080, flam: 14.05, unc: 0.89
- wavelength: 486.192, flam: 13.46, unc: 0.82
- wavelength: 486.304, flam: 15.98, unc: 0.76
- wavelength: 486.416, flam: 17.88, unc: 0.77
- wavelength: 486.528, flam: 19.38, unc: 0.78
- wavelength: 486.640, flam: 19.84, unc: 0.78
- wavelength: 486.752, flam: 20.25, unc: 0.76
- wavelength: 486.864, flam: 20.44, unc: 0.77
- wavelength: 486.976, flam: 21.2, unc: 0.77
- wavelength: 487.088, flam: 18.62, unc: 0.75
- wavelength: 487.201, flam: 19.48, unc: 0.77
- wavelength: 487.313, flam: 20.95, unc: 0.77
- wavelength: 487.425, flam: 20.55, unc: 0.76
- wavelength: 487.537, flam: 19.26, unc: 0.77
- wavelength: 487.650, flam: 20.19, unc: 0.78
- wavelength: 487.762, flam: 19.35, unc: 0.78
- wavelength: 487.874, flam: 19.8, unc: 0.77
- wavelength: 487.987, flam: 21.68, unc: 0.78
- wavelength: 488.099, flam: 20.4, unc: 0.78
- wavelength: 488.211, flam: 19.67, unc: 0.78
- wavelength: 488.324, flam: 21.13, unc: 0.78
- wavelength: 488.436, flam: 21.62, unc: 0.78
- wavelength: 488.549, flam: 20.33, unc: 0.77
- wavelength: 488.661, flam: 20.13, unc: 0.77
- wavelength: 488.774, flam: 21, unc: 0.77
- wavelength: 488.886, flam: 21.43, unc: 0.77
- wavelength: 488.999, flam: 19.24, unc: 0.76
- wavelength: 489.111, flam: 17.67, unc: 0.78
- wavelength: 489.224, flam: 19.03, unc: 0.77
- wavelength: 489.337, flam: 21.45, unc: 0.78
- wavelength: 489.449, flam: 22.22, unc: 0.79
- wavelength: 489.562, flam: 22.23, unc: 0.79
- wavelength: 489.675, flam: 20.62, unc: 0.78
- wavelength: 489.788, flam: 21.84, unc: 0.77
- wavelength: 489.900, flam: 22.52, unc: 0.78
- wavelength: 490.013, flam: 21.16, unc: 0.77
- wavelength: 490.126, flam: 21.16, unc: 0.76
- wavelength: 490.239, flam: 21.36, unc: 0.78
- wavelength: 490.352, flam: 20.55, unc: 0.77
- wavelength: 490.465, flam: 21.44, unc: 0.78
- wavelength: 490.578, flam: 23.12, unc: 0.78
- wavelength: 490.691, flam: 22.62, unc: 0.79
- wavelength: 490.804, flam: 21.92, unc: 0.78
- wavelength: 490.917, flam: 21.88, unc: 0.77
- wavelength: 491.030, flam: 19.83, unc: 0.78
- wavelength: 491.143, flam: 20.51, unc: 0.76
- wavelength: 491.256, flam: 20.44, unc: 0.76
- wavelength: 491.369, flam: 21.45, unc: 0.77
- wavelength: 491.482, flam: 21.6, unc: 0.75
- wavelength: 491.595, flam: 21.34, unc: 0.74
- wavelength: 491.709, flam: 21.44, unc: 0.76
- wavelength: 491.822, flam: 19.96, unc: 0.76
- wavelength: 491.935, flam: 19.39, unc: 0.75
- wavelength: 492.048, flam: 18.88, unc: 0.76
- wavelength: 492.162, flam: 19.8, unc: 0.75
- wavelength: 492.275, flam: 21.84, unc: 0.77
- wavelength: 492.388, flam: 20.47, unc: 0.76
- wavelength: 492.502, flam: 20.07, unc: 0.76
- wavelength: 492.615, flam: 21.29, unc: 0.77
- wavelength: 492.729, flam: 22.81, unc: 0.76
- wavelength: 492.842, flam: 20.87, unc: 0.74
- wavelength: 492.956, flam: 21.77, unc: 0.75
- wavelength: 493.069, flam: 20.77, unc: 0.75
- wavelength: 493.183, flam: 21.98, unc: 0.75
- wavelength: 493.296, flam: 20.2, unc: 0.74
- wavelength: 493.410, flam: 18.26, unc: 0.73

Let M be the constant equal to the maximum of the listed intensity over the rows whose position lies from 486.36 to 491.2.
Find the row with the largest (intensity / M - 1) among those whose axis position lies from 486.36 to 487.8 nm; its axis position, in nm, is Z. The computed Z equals 486.976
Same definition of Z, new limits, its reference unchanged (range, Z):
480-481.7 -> 480.074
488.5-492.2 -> 490.578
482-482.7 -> 482.068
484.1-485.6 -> 484.516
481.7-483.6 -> 482.734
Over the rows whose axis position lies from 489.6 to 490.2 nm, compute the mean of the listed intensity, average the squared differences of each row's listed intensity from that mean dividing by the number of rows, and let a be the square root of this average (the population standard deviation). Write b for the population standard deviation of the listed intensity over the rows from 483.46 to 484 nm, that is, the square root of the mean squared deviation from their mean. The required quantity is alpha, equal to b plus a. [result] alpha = 1.6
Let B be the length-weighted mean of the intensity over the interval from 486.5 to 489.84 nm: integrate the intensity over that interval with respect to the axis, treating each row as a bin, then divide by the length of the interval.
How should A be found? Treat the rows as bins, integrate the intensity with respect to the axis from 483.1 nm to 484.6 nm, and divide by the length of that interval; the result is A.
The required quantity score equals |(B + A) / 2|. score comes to 21.0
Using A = 21.6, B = 20.4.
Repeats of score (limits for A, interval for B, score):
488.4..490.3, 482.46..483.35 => 21.4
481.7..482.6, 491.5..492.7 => 21.1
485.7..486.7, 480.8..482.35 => 19.5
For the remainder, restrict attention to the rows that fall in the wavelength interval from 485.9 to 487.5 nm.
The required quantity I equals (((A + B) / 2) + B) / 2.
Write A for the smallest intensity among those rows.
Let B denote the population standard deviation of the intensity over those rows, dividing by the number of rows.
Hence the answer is 5.17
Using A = 13.46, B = 2.41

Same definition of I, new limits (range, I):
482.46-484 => 5.56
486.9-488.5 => 5.34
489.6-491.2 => 5.62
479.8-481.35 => 5.82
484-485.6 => 5.60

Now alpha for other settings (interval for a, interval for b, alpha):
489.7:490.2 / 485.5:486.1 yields 2.4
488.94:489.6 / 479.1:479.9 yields 2.3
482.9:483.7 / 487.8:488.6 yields 1.4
